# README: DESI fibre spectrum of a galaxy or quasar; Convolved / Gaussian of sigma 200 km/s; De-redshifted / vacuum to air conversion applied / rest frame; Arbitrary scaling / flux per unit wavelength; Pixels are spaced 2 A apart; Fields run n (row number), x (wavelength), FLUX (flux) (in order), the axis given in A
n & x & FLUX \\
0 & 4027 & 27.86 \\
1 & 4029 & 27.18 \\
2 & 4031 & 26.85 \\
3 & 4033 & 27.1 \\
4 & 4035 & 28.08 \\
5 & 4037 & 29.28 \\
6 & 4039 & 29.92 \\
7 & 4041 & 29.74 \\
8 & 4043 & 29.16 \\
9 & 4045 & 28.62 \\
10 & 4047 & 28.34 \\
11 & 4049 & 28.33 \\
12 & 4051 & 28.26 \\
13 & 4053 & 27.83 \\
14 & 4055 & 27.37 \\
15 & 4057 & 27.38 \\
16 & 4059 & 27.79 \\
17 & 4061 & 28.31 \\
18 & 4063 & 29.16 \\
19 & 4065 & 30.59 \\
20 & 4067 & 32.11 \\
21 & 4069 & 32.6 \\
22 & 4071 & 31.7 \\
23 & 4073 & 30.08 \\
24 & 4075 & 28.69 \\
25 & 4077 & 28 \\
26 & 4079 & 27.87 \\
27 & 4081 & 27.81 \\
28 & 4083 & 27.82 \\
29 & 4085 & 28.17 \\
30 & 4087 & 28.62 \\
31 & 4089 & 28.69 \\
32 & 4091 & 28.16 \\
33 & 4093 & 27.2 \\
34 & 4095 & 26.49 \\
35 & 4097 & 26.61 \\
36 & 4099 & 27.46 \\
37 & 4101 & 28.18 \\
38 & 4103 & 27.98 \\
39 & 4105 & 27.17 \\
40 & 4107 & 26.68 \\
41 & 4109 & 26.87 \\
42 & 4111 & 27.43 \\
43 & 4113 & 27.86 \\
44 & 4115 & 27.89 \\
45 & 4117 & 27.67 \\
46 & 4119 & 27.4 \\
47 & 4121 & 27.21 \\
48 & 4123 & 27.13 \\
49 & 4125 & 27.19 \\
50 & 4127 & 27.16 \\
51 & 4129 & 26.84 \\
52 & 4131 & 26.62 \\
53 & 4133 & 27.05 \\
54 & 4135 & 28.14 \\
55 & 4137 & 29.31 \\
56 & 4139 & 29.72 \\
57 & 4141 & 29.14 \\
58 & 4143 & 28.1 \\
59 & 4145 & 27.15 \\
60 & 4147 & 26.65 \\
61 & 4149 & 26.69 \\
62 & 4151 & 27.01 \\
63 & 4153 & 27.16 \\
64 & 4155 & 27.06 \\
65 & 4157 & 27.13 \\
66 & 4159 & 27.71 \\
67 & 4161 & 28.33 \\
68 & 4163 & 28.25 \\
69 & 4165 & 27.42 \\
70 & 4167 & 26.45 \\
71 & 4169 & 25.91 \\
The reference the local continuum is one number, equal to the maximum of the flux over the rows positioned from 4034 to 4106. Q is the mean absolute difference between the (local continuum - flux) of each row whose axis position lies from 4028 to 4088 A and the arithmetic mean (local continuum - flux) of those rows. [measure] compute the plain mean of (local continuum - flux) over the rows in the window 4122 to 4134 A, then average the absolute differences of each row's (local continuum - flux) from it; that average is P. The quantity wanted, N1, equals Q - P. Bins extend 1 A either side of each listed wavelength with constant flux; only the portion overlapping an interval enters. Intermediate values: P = 0.2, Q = 1.1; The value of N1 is 0.9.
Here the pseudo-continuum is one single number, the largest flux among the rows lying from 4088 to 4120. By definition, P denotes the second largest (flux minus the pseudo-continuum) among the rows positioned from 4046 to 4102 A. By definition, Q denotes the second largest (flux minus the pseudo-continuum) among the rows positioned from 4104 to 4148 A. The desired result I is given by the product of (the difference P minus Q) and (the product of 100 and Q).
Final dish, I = 174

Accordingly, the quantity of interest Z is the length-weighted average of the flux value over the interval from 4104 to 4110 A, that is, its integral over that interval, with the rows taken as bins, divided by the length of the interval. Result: 26.9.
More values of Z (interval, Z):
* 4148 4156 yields 27.0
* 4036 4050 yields 29.1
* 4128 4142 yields 28.1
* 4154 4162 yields 27.6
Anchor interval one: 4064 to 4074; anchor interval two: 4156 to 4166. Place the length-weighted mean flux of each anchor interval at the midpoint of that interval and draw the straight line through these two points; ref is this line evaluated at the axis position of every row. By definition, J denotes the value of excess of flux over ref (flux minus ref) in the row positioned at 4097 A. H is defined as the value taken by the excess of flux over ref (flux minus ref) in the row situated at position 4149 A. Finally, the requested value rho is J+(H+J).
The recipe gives -8.9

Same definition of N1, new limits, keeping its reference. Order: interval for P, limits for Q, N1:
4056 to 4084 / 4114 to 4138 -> -1.0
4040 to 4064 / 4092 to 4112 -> -0.1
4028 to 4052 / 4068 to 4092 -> 0.4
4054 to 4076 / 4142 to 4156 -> -1.3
